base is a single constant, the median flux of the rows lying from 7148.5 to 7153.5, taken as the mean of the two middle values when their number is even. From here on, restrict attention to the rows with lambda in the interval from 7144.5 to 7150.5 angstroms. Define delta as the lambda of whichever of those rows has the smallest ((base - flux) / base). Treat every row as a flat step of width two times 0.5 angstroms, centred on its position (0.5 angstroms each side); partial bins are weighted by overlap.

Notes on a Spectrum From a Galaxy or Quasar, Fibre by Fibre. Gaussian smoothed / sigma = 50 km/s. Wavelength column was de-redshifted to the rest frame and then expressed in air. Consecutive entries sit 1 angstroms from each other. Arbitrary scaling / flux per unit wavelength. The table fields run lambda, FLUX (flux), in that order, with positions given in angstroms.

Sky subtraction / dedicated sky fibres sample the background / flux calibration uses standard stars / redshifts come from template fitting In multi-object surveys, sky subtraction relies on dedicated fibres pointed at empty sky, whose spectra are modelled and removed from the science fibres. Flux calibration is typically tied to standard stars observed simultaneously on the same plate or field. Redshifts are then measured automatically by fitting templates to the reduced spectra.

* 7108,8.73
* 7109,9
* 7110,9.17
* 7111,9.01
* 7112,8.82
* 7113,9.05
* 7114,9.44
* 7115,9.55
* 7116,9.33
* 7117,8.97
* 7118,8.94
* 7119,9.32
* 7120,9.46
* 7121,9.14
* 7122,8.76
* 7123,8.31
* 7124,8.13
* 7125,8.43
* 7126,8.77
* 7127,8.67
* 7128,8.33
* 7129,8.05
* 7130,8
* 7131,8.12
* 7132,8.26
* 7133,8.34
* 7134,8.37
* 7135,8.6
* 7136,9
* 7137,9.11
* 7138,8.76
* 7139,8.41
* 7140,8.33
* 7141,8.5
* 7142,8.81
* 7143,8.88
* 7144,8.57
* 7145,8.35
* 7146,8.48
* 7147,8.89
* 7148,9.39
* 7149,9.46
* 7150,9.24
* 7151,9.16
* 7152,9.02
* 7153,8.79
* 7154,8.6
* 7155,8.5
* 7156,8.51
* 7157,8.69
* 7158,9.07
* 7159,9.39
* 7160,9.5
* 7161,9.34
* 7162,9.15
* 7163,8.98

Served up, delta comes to 7149 angstroms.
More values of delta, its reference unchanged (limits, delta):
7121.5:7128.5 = 7126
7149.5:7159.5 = 7159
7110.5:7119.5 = 7115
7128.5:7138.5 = 7137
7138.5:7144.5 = 7143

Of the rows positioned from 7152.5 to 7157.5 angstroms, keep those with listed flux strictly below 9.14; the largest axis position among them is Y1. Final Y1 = 7157 angstroms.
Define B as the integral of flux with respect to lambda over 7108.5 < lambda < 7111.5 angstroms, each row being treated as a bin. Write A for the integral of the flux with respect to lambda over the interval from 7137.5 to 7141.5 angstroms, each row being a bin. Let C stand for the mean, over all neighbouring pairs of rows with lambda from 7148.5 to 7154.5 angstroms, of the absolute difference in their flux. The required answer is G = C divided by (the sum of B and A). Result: 0.0028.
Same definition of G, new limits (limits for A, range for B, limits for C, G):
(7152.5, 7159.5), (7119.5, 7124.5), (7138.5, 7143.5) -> 0.0015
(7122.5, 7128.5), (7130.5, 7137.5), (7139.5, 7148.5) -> 0.0024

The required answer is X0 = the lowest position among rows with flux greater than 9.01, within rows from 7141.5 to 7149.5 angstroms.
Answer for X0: 7148 angstroms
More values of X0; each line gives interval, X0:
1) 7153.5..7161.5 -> 7158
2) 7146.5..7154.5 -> 7148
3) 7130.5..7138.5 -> 7137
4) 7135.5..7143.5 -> 7137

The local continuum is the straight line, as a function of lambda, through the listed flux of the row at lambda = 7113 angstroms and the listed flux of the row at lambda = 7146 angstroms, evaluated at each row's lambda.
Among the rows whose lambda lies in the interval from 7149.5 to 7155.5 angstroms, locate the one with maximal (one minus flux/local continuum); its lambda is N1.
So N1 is 7155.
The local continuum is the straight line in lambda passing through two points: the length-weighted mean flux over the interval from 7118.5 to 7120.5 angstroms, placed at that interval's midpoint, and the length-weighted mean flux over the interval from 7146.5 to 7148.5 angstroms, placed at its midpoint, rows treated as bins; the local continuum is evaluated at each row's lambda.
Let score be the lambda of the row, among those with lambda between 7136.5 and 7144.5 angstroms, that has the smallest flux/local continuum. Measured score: 7140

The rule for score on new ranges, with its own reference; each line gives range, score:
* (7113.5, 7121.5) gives 7118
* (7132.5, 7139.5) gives 7133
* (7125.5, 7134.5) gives 7130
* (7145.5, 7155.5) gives 7146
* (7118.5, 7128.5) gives 7124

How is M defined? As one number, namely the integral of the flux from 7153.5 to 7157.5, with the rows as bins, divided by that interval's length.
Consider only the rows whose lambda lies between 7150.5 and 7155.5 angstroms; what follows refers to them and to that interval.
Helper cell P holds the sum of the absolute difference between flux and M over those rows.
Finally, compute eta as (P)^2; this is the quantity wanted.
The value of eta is 1.8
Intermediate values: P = 1.3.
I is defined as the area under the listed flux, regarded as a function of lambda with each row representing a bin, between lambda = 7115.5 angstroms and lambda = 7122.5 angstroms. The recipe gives 64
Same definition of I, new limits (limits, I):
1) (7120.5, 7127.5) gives 60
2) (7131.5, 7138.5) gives 60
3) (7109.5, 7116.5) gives 64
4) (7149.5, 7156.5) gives 62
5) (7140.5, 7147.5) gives 60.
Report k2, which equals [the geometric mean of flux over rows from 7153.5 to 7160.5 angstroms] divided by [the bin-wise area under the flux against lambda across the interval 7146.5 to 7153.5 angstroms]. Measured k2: 0.139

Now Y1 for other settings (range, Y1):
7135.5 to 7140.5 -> 7140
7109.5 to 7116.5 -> 7113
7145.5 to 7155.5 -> 7155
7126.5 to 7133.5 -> 7133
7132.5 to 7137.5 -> 7137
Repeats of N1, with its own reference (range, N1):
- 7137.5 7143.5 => 7140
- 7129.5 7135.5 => 7130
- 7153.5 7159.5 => 7155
